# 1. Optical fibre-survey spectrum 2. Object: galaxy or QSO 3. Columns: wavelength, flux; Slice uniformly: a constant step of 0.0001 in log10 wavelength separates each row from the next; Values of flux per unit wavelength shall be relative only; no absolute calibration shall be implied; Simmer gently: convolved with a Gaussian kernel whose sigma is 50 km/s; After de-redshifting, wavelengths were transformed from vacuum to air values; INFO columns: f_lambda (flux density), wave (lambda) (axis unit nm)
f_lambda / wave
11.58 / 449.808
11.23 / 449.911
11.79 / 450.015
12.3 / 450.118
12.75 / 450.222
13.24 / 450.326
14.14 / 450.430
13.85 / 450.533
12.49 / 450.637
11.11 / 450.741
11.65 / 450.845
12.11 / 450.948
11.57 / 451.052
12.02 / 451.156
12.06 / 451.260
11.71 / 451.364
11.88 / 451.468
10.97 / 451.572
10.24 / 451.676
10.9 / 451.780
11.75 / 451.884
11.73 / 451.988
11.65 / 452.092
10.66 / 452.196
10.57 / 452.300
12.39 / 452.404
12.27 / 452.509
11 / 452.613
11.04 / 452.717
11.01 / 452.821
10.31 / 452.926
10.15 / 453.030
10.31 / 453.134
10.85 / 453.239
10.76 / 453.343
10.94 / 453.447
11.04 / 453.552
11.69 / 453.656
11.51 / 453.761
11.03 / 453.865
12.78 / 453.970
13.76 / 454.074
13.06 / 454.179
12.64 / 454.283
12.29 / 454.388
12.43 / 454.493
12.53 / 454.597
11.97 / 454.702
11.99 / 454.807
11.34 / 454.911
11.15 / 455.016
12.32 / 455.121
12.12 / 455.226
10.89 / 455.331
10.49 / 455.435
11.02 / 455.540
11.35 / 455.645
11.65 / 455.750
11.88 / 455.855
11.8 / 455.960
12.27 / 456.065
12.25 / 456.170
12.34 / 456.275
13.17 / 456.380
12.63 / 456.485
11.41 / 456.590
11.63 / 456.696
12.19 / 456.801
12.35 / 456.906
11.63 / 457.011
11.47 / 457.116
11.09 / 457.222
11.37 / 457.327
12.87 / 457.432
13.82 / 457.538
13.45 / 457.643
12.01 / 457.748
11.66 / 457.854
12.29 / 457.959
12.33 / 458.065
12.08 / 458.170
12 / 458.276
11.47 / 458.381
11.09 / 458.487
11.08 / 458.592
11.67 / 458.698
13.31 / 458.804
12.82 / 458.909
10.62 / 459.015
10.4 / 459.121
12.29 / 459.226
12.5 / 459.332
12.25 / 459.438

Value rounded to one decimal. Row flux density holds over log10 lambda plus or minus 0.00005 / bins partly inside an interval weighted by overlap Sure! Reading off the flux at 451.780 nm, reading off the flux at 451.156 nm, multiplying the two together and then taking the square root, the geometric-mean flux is 11.4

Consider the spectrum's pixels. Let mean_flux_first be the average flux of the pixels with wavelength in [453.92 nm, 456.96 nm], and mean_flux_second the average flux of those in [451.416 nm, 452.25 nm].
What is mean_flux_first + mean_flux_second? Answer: 23.3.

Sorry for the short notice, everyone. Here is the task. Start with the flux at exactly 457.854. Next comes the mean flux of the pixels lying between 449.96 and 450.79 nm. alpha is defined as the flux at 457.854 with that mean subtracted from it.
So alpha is -1.0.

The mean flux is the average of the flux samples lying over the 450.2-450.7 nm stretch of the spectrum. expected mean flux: 13.3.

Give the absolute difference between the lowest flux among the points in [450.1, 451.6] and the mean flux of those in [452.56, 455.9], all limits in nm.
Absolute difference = 0.57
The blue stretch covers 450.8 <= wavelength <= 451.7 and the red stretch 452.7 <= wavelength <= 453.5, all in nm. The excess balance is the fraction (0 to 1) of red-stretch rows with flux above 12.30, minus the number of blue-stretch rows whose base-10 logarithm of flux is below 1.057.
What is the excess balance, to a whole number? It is -2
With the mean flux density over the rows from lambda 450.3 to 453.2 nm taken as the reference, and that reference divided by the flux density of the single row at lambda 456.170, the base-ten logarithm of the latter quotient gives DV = -0.024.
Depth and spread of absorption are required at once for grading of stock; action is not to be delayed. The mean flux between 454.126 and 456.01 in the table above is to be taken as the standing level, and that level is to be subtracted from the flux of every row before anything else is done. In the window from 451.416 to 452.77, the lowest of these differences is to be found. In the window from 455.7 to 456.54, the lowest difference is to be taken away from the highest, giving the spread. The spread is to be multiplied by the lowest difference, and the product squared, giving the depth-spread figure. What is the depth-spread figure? 6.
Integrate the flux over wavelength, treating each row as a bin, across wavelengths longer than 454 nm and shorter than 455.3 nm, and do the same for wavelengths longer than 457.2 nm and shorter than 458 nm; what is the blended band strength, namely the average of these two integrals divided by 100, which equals 0.13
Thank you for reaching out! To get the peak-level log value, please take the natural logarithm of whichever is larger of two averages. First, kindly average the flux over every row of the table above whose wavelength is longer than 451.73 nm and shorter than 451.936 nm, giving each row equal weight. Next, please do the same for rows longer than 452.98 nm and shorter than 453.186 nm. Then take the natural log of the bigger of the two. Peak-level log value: 2.43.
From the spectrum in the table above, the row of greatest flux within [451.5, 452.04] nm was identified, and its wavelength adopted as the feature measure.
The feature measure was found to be 451.884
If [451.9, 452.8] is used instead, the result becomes 452.404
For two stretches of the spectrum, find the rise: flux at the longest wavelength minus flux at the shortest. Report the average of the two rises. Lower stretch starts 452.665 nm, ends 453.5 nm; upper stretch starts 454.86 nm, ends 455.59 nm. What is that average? -0.21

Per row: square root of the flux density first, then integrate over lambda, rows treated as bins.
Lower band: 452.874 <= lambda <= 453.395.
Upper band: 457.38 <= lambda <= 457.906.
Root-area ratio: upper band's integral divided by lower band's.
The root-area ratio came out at 1.11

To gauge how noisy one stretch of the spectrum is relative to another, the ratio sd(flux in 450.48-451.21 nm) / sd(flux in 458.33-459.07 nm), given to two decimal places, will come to 0.90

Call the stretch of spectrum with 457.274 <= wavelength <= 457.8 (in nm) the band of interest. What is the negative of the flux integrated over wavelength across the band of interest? -6.69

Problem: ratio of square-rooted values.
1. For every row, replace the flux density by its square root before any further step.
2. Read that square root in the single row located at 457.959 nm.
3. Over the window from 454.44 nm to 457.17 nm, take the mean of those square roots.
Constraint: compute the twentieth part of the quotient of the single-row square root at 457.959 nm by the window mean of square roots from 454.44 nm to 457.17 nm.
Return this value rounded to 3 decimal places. 0.051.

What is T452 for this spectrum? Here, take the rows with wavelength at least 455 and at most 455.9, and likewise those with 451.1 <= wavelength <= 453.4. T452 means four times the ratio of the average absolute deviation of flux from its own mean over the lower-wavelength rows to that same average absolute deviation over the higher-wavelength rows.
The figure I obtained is 4.9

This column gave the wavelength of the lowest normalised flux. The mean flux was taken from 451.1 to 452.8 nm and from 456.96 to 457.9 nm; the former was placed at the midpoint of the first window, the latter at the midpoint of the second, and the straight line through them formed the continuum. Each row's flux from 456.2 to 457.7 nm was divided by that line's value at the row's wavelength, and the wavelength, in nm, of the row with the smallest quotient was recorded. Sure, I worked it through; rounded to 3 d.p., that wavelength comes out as 457.222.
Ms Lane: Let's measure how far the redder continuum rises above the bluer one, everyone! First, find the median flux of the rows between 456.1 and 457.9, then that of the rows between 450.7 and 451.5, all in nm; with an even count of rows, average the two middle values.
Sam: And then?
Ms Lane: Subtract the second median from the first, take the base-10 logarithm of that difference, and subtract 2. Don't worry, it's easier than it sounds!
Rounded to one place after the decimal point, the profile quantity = -2.4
